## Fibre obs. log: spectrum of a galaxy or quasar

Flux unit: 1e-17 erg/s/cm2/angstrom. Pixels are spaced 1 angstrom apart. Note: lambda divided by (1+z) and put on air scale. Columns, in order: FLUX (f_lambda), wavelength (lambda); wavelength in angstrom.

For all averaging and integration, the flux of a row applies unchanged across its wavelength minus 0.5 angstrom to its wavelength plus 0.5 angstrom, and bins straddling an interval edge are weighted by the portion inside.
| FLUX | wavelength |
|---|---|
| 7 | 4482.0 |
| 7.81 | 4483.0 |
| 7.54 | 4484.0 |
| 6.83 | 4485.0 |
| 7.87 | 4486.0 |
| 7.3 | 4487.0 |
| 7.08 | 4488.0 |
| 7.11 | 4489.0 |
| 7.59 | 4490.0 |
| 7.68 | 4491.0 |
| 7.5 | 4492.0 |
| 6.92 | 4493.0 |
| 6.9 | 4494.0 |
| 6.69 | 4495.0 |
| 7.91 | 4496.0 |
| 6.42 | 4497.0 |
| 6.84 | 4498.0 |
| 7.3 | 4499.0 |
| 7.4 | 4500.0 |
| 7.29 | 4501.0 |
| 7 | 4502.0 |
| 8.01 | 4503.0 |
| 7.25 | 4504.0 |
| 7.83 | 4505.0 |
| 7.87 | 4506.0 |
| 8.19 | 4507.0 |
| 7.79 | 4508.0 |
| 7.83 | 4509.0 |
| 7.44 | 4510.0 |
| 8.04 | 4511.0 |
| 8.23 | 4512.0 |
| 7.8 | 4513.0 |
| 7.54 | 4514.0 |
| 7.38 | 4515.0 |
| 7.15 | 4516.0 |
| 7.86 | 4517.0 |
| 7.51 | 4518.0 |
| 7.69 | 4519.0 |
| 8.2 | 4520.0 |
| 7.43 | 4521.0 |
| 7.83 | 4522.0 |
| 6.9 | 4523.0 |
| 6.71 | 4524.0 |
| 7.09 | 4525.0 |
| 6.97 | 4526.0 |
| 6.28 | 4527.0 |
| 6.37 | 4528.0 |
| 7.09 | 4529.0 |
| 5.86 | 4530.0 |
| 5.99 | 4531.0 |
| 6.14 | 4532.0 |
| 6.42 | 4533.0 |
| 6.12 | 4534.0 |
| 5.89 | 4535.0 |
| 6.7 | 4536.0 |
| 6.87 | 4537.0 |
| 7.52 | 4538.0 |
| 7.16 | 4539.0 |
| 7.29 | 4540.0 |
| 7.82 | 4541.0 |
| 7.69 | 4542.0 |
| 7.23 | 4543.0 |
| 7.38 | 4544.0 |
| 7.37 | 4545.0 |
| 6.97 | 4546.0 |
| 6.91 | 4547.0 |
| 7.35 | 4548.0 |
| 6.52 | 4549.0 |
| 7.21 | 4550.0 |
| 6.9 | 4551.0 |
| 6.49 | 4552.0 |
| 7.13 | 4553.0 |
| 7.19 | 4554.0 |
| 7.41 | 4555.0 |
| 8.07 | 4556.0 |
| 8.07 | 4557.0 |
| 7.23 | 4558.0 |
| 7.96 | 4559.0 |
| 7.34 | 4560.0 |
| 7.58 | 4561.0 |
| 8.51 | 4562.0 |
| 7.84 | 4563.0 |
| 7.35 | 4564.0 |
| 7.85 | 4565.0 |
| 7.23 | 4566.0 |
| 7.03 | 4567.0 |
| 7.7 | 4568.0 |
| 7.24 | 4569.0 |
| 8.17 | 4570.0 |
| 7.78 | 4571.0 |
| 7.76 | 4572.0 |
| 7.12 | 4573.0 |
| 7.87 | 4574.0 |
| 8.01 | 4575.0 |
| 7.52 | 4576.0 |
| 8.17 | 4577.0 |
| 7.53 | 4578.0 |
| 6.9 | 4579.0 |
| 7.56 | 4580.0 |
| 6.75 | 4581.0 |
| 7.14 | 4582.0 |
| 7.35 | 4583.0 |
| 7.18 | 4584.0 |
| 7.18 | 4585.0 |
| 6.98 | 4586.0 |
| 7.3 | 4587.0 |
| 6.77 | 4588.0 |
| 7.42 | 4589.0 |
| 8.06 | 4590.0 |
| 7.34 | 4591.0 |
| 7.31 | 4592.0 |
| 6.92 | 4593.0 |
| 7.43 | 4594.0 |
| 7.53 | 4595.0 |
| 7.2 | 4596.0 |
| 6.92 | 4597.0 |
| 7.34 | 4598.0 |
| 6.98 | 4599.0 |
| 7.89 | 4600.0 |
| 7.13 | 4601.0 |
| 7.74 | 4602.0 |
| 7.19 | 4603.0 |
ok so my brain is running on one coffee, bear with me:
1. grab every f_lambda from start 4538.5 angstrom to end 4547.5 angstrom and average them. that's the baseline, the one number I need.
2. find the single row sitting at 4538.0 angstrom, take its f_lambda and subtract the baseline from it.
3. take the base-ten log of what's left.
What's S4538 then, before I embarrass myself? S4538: -0.68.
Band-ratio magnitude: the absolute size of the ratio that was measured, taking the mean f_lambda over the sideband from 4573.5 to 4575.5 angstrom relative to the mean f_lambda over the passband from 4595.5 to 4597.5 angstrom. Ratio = 1.12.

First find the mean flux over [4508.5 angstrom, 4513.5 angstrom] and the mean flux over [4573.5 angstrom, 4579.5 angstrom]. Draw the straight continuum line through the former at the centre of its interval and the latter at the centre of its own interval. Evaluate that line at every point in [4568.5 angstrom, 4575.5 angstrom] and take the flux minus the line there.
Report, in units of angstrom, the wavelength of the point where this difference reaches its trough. 4573.0 angstrom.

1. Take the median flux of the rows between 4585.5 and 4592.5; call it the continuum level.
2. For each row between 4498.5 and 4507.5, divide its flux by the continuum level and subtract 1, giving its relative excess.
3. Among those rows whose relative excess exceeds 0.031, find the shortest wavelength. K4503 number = 4503.0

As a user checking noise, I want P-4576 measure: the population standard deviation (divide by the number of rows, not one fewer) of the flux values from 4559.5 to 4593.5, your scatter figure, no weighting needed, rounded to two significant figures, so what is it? 0.42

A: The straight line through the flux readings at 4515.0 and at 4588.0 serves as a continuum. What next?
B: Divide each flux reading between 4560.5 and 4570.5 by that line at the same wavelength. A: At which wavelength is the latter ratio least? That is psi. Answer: 4567.0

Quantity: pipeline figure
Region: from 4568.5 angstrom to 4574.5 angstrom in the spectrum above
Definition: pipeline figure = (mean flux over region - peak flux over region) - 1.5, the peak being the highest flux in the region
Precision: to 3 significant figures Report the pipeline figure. -2.01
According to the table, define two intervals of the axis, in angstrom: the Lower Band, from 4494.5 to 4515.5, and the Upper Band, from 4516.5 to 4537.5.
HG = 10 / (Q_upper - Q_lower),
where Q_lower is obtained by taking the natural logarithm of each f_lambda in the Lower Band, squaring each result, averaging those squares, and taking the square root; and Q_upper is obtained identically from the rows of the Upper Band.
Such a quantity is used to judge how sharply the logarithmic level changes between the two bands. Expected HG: -105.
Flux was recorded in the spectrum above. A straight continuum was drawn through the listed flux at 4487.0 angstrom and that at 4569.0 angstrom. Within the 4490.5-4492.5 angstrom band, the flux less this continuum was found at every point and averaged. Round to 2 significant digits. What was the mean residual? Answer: 0.29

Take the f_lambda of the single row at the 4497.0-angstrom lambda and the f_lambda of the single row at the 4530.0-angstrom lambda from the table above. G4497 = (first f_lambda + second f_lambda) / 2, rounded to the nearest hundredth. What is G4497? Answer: 6.14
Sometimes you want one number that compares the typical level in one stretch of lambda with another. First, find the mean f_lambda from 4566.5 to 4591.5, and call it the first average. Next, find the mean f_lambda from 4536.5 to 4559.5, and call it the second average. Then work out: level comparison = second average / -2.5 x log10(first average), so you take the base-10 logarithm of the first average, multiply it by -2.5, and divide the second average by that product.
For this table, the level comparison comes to -3.35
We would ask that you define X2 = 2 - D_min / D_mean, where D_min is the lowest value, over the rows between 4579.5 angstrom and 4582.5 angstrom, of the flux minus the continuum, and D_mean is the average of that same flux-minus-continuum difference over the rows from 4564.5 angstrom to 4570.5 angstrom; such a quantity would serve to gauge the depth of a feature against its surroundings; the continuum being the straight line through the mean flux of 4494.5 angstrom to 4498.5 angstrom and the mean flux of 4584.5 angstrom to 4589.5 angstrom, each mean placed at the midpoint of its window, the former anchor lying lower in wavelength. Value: 2.83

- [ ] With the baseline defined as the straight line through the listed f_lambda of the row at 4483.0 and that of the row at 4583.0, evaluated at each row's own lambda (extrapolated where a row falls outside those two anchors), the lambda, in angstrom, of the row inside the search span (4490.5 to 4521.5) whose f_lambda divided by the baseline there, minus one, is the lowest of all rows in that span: 4497.0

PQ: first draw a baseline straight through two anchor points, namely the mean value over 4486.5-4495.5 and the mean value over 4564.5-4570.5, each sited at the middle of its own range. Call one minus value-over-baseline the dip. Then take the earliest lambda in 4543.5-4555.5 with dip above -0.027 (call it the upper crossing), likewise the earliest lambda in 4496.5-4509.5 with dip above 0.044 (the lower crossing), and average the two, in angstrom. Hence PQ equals 4520.5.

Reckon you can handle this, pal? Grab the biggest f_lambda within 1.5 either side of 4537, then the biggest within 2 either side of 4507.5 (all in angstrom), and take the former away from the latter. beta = 0.7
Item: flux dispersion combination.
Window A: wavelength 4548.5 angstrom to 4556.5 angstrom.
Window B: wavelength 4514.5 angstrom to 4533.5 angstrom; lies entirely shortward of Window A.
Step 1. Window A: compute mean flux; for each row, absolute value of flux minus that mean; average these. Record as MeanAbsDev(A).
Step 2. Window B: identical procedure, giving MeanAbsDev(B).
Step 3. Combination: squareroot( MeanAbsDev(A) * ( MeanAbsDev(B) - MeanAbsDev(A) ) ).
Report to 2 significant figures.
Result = 0.27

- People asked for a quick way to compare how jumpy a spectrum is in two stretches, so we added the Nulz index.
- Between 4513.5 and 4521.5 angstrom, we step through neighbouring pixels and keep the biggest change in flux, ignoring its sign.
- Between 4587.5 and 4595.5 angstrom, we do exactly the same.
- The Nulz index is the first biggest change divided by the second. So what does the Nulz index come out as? 1.07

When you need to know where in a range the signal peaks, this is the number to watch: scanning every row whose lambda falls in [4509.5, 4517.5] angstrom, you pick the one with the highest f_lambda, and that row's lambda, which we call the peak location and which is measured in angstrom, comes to 4512.0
